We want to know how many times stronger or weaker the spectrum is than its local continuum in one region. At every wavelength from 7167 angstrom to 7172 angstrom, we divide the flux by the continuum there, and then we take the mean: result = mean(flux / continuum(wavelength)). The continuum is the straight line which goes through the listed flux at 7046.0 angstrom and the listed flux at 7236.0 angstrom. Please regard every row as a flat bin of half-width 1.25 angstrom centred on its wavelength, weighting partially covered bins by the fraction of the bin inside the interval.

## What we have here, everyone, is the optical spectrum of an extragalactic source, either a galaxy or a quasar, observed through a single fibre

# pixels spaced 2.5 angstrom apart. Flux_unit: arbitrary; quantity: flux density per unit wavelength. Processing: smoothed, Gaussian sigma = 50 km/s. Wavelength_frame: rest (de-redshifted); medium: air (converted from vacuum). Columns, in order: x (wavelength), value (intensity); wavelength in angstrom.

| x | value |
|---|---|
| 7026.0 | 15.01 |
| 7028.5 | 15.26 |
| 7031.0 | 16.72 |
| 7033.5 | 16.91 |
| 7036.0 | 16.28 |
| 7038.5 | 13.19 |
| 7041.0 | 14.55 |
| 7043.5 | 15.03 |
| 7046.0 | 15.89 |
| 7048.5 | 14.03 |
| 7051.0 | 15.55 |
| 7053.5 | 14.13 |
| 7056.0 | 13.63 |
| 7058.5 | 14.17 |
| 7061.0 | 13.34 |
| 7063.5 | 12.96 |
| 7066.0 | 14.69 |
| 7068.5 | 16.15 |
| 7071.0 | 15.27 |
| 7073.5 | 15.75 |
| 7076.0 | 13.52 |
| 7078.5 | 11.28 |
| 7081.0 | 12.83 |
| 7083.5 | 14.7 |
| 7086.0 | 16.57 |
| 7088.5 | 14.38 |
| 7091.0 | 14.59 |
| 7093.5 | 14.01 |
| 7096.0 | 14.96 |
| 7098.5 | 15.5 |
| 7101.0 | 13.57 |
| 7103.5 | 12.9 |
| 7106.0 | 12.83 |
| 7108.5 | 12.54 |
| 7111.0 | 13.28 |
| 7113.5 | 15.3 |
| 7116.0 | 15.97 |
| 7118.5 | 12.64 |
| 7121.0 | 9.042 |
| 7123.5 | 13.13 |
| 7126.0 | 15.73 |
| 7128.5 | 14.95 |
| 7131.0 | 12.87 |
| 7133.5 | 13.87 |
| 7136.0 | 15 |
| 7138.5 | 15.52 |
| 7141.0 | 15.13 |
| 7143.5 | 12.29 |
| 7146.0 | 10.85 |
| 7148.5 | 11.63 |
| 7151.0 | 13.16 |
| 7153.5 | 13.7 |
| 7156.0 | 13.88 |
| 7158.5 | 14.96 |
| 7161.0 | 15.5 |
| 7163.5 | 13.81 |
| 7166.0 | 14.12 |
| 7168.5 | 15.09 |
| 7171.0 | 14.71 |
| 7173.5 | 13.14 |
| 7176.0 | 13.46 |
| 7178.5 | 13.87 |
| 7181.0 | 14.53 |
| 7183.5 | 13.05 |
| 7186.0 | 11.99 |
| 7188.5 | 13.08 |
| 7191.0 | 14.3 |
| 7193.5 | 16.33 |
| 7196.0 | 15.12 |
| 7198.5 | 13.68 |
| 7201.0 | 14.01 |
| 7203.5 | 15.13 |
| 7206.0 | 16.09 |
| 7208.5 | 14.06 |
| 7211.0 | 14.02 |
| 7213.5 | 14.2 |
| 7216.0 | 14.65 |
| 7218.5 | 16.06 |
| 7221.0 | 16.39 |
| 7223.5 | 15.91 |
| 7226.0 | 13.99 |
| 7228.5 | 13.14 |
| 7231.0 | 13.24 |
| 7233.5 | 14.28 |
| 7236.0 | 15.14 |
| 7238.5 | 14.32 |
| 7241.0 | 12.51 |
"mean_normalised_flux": 0.97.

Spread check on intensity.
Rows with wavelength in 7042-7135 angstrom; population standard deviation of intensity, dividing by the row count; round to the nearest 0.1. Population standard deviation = 1.5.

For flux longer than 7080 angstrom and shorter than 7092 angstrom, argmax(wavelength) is 7086.0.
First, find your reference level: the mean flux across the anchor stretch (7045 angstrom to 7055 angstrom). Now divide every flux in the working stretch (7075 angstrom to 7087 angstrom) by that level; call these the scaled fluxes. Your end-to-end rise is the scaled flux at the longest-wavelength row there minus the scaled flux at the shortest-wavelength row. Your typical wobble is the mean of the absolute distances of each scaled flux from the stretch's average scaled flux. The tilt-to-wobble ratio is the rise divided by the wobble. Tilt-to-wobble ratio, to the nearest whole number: 2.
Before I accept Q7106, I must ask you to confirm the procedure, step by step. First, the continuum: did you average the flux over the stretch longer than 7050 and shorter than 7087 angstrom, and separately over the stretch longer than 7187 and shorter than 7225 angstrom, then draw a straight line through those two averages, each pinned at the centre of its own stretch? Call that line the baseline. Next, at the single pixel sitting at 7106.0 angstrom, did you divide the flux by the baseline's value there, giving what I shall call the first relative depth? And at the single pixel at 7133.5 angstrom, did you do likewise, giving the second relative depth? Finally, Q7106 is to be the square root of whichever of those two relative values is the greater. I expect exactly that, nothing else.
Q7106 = 0.98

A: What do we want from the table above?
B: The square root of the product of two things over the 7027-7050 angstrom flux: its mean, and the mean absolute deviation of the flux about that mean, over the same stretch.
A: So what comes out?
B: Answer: 3.93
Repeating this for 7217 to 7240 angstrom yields 3.89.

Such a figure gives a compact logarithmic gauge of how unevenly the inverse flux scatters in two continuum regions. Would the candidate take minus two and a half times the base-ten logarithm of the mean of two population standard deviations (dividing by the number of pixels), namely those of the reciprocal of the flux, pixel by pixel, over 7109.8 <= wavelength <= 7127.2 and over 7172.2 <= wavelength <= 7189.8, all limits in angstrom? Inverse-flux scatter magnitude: 5.02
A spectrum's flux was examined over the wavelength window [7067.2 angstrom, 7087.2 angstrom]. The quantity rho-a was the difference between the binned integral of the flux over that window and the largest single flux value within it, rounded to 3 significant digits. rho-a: 274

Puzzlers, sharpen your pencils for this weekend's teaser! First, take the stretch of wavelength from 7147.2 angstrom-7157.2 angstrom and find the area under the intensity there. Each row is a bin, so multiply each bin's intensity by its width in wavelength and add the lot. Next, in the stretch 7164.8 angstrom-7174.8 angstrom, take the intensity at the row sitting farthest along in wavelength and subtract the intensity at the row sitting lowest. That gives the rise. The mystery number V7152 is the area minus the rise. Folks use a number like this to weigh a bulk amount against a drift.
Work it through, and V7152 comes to 132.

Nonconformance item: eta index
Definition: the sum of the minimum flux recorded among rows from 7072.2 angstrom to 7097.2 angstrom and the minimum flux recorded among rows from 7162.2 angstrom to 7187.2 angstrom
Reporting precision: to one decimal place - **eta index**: 23.3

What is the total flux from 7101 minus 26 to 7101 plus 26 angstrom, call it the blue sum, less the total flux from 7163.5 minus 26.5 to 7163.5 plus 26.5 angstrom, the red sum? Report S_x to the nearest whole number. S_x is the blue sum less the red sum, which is 2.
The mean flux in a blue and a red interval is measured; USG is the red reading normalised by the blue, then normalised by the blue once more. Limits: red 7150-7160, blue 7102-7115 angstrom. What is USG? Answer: 0.078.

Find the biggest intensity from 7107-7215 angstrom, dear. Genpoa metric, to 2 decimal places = 16.33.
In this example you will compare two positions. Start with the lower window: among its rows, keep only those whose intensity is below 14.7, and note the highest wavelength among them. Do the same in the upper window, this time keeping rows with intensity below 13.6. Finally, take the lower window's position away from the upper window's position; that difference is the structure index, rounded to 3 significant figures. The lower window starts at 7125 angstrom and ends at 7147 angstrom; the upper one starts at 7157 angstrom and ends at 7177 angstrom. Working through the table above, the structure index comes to 30.0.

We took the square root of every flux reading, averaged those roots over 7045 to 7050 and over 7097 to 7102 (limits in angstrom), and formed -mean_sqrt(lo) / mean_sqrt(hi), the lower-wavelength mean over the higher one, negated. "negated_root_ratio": -1.01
